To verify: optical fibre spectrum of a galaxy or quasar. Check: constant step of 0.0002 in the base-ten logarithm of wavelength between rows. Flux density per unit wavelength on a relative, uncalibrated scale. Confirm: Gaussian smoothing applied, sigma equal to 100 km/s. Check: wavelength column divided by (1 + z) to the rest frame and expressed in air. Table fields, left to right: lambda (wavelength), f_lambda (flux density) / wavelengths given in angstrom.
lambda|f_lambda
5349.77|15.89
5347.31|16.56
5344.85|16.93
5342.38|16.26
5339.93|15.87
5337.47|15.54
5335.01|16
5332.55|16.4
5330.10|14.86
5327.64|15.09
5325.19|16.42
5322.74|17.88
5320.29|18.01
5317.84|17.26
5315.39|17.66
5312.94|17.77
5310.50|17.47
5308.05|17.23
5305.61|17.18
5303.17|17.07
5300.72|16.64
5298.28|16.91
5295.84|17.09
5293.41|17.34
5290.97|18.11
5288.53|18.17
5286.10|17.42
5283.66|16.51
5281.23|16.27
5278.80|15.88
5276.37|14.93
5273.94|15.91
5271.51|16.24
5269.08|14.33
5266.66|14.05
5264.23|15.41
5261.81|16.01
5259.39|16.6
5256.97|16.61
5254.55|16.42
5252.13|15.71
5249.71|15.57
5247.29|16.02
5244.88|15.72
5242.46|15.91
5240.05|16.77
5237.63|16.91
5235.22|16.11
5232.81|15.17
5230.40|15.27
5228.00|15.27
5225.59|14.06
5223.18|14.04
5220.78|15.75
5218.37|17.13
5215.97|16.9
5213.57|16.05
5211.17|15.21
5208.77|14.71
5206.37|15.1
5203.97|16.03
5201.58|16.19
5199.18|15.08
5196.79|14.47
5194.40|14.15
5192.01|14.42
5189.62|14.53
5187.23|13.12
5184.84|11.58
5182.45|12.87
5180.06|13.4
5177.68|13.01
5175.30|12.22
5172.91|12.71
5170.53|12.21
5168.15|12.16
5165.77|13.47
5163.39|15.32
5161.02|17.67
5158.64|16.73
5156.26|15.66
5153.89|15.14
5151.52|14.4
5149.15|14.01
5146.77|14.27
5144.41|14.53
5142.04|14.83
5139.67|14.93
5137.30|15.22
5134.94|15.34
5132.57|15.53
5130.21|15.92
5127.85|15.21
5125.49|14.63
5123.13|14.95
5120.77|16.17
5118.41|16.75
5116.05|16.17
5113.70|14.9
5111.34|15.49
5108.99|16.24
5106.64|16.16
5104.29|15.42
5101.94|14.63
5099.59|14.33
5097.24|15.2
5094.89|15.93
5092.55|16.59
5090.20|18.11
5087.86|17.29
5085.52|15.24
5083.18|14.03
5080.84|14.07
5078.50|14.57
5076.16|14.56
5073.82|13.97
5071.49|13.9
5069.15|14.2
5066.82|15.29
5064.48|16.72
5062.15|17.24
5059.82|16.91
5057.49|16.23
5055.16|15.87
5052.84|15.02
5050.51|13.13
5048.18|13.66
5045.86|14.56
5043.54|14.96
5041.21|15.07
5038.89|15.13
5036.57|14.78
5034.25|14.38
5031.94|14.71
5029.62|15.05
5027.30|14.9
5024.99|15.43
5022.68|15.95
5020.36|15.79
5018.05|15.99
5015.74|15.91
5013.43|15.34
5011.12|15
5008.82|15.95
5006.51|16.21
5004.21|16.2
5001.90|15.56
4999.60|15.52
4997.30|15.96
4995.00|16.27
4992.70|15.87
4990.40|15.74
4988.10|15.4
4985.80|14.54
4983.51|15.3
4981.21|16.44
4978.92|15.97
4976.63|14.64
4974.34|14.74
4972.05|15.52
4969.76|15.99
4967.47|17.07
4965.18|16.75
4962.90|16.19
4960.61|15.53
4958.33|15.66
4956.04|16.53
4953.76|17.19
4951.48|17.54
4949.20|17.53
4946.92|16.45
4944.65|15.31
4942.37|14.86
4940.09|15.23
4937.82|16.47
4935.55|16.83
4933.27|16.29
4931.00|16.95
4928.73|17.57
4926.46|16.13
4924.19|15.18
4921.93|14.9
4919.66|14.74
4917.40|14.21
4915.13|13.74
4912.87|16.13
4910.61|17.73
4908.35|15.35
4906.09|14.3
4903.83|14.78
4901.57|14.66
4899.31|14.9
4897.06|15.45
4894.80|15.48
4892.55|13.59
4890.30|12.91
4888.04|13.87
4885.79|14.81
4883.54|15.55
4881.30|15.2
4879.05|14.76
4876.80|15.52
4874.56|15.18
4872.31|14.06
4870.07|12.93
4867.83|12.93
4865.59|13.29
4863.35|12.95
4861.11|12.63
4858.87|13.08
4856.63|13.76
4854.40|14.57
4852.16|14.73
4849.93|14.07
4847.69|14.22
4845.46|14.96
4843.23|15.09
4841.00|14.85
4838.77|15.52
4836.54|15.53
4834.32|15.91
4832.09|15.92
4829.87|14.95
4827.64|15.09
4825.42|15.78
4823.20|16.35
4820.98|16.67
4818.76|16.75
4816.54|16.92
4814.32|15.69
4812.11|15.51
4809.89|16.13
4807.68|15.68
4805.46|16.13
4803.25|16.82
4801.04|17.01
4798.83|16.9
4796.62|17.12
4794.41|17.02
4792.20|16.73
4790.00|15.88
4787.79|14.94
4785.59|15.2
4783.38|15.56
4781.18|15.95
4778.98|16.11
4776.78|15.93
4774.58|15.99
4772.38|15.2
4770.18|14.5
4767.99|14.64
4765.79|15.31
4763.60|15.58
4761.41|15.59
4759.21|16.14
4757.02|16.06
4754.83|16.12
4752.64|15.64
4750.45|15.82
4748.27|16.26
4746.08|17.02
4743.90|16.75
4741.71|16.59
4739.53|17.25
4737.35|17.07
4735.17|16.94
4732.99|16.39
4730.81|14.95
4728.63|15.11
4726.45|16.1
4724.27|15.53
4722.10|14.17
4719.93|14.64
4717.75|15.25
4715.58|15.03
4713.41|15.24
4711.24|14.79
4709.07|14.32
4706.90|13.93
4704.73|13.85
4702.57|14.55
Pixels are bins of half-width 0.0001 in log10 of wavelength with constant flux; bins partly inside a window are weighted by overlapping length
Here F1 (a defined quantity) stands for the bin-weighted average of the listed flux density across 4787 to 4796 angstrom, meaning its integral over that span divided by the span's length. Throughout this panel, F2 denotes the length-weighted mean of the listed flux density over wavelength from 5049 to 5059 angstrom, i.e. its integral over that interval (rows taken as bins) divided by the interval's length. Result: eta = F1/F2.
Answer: 1.08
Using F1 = 16.2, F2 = 15.1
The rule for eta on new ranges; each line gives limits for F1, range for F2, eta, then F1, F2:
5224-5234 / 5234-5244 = 0.91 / 14.9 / 16.4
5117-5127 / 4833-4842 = 1.01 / 15.6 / 15.5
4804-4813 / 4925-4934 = 0.95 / 15.9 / 16.7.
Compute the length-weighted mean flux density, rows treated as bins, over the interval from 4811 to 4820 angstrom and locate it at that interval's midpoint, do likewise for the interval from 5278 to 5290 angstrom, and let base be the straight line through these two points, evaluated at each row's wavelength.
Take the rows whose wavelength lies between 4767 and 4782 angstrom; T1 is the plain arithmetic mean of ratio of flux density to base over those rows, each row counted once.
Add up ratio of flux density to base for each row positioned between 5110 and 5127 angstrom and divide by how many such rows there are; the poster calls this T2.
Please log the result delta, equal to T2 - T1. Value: -0.02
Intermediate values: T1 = 0.96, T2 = 0.93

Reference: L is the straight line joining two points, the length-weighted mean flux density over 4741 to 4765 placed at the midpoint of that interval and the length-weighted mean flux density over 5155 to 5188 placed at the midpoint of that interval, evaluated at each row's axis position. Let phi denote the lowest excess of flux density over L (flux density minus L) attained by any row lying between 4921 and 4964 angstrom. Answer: -0.3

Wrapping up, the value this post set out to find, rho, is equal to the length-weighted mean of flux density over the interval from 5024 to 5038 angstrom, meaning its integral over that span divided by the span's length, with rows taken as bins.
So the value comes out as 14.9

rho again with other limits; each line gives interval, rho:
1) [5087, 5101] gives 16.2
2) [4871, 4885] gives 15.0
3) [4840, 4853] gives 14.6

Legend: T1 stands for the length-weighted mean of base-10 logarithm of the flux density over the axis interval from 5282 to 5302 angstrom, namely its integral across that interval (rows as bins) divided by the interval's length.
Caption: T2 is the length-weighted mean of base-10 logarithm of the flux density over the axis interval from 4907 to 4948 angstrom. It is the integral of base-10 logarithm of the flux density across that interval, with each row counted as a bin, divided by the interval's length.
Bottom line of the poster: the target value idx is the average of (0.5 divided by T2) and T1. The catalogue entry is 0.827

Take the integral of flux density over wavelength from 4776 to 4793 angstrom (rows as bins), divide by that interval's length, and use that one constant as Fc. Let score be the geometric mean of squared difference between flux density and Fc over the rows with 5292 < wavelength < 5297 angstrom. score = 2.07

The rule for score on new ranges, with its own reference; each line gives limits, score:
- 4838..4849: 0.52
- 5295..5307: 1.42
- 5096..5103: 0.96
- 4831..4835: 0.02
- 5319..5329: 1.44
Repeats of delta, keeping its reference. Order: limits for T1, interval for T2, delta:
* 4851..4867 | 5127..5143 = 0.08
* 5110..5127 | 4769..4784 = 0.03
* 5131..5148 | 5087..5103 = 0.07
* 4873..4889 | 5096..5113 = 0.00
